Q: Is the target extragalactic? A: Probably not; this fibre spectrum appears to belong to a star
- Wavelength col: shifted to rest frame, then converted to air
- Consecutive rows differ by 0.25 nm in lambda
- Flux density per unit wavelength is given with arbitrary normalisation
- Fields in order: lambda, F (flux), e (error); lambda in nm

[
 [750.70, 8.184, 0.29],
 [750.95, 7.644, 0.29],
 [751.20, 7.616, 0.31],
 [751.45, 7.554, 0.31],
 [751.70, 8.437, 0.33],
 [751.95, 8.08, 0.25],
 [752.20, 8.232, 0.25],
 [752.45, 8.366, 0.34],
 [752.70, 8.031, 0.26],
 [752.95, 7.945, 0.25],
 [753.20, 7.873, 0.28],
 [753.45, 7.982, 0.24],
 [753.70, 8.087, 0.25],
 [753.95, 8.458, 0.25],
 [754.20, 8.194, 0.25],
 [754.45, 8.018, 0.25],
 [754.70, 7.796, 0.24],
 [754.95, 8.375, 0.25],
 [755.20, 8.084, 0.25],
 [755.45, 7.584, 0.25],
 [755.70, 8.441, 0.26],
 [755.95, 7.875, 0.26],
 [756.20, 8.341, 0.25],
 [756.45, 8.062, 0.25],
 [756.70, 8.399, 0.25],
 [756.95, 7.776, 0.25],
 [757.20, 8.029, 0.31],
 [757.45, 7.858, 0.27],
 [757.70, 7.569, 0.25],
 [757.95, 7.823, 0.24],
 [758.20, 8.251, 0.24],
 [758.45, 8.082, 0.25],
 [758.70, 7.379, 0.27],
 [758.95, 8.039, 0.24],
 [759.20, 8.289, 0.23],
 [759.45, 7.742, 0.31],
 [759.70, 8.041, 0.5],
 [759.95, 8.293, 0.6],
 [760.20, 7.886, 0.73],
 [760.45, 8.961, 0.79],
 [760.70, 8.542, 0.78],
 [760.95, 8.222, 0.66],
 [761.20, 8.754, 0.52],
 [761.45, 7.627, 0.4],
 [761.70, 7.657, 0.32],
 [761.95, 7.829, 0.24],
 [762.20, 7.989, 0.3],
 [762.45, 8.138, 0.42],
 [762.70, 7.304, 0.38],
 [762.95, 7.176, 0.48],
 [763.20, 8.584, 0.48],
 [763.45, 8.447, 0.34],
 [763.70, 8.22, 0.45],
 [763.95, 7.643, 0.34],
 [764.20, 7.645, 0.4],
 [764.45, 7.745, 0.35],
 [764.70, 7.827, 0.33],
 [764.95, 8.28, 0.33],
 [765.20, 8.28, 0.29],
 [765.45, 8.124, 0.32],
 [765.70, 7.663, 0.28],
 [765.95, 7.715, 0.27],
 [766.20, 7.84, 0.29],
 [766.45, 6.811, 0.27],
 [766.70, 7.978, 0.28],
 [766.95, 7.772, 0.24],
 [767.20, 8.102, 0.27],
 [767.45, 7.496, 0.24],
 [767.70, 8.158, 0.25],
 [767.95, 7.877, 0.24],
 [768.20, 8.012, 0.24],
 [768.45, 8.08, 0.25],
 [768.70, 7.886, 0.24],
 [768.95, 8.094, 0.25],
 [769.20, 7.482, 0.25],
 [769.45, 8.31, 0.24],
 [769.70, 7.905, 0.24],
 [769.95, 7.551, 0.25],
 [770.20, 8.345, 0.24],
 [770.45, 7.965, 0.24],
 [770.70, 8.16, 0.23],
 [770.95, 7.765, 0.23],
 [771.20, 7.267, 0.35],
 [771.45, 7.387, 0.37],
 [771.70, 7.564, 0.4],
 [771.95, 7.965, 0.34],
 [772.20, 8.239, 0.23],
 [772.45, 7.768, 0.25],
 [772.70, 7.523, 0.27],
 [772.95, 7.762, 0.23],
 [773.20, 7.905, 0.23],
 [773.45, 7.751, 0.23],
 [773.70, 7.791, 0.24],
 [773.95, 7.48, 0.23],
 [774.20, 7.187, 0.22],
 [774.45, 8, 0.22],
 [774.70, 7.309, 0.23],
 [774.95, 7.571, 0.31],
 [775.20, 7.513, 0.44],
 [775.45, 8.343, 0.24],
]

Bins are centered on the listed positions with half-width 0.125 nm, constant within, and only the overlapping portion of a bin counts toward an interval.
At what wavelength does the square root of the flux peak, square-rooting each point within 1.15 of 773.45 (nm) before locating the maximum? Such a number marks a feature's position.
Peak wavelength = 774.45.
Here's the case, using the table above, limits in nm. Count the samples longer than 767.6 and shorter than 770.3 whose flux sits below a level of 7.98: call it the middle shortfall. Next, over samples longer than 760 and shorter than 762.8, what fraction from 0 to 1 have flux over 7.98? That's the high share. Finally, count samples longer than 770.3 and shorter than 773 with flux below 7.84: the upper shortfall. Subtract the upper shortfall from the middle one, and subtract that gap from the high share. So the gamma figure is 2.5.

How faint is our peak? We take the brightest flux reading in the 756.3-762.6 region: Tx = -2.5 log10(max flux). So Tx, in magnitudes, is -2.38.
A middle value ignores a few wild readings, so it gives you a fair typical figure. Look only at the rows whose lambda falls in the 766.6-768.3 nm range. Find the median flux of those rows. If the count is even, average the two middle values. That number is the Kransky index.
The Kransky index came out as 7.98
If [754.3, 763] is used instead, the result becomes 8.03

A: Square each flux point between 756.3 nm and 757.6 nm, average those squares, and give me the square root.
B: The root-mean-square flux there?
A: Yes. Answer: 8.03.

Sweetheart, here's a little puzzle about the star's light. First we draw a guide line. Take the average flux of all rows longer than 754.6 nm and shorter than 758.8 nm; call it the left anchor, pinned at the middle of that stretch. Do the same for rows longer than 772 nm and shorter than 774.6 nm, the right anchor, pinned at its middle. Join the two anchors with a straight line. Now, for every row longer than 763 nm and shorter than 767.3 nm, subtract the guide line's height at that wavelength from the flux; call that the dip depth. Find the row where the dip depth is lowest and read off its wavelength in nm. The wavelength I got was 766.45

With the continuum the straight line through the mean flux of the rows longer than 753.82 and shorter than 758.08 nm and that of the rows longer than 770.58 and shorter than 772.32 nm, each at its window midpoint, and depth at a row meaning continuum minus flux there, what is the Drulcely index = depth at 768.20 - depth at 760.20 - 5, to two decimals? -5.27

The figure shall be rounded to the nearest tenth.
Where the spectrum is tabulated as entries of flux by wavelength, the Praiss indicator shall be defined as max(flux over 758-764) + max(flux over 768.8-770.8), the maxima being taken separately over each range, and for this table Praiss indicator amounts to 17.3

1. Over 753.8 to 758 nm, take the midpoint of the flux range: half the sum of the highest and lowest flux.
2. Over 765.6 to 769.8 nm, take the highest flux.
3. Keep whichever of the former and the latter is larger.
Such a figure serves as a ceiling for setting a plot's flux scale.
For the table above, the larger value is 8.31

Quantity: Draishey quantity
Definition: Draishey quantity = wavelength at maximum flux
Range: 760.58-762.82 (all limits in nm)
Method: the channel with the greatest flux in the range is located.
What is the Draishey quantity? 761.20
